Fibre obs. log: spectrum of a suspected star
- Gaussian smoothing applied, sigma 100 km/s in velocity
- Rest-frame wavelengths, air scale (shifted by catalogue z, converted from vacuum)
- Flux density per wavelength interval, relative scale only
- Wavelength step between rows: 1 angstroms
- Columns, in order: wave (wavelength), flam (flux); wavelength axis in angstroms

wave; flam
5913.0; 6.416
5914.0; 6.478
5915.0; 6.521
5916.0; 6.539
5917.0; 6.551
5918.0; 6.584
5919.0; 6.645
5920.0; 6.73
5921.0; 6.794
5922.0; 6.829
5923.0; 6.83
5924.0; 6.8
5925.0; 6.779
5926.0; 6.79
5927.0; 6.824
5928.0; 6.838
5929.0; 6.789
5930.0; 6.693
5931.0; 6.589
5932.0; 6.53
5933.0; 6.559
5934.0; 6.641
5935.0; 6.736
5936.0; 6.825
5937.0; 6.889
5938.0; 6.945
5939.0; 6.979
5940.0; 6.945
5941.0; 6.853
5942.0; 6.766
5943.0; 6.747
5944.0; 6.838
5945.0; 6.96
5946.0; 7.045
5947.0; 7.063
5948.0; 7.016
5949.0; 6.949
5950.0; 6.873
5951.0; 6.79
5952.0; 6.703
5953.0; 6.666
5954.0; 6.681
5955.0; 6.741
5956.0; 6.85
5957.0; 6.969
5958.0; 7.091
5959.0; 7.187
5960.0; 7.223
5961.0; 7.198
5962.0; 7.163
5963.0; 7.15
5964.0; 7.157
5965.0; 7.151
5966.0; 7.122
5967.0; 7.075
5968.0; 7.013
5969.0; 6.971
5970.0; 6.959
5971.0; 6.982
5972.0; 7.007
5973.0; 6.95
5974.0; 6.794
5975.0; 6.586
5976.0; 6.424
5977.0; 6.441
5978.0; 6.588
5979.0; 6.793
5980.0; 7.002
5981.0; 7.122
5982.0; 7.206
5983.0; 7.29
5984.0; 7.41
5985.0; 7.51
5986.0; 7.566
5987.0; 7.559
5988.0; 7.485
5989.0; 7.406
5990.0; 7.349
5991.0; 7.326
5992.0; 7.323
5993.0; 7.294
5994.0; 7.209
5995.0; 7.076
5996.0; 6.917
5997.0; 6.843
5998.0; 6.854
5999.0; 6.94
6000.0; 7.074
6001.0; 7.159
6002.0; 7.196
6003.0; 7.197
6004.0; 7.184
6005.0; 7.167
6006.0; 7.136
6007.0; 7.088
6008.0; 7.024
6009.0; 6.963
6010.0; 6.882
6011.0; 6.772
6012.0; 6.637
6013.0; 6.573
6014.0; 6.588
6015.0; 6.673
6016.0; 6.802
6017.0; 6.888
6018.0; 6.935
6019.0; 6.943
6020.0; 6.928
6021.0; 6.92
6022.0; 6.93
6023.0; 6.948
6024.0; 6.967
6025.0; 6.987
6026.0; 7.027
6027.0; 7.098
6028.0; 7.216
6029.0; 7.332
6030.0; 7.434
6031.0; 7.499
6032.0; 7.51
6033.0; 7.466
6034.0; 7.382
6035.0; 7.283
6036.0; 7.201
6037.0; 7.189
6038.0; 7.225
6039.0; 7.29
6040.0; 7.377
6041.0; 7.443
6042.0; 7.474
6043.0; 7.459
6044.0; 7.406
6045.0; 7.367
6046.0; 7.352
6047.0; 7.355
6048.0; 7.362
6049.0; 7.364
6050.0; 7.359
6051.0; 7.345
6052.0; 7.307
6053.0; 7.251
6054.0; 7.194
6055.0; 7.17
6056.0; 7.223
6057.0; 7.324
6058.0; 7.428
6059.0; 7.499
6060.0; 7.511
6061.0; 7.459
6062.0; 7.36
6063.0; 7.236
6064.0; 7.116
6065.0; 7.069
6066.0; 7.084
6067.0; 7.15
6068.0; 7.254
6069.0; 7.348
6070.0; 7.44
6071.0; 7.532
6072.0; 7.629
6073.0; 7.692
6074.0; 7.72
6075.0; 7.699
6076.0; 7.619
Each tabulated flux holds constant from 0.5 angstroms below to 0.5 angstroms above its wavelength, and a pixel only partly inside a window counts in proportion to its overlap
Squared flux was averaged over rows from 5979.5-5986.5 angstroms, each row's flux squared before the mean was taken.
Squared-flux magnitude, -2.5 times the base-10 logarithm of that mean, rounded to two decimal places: -4.32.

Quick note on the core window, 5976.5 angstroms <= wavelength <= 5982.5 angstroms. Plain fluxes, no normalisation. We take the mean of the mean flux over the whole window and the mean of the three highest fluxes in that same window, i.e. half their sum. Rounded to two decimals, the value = 6.98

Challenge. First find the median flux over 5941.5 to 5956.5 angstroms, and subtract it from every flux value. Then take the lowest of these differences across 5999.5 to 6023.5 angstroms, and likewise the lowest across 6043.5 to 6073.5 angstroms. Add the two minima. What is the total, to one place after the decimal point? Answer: 0.0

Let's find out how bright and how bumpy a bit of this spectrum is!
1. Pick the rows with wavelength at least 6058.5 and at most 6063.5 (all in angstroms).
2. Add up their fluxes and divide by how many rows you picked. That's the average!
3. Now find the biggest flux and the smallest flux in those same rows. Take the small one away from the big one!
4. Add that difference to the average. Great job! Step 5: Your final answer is 7.69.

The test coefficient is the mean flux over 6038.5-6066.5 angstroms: 7.33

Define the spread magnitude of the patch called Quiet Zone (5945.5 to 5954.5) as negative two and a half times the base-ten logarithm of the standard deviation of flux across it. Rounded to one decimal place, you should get 2.0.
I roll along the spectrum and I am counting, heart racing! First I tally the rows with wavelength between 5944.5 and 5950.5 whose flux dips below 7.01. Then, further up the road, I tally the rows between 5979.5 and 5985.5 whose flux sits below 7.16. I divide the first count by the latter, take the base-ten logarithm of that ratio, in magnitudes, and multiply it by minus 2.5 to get -0.44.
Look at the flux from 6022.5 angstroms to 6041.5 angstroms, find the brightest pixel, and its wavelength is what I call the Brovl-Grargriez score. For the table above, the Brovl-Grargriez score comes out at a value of 6032.0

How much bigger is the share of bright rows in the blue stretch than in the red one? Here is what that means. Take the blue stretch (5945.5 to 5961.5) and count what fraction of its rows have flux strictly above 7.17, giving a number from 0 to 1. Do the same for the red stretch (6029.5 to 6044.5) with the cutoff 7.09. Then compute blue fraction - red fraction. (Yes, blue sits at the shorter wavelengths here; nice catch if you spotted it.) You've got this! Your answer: -0.81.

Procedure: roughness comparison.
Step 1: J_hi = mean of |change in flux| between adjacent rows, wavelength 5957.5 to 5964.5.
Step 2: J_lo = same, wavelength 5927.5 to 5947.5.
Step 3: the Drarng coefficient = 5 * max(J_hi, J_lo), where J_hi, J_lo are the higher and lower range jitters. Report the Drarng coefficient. 0.34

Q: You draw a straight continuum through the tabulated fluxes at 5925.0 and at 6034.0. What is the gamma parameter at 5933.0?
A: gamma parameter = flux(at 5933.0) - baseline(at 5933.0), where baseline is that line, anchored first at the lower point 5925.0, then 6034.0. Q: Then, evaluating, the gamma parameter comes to -0.26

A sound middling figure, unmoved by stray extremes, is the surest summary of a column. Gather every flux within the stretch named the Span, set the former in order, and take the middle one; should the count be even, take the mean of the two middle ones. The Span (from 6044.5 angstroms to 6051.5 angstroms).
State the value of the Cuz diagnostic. 7.36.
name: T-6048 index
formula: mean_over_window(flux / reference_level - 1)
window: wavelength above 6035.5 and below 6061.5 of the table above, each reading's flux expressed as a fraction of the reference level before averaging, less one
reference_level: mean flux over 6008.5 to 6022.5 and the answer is 0.08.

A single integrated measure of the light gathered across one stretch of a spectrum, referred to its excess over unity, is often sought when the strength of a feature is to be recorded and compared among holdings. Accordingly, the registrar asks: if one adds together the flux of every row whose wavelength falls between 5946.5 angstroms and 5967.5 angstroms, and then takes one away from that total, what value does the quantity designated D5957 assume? 146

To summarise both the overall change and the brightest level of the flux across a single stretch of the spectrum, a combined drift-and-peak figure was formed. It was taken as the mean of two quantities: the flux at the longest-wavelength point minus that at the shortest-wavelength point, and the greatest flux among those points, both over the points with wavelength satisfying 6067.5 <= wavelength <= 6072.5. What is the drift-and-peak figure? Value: 4.0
